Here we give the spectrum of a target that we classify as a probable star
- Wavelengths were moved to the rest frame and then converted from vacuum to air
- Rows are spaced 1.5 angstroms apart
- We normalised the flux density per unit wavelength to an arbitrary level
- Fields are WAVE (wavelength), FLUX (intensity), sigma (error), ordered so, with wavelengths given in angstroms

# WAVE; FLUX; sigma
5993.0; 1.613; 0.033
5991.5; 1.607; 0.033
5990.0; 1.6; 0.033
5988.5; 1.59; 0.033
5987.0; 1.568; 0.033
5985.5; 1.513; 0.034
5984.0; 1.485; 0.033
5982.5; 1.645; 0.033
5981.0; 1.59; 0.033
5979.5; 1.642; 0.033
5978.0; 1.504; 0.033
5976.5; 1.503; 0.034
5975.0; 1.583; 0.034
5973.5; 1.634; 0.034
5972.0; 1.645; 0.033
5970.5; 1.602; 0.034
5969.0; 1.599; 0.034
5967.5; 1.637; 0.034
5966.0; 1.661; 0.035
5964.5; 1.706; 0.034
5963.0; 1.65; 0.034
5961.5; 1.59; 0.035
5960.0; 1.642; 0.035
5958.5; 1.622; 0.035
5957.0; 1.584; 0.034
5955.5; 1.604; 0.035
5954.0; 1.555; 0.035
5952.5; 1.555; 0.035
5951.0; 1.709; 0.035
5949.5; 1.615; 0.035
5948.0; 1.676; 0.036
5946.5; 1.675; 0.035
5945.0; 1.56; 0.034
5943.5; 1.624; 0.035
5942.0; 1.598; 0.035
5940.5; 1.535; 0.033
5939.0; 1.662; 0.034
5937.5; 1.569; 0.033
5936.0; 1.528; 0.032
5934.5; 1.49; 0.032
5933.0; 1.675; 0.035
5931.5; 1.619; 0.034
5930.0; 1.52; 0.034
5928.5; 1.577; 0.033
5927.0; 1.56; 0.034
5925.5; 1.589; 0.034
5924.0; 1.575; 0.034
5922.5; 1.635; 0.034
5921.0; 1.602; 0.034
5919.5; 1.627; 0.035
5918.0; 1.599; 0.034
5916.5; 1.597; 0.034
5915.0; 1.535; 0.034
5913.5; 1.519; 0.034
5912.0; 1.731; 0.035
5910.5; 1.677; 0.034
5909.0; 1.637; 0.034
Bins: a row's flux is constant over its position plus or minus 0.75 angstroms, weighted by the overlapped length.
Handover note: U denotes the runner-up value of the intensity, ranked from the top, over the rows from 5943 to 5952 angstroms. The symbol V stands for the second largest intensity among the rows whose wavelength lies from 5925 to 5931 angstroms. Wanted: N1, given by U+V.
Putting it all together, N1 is 3.25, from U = 1.676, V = 1.577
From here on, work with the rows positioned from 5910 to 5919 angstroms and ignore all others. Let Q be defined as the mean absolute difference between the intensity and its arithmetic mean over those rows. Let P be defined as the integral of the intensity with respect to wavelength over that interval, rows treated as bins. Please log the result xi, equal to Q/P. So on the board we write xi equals 0.0043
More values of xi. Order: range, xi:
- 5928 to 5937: 0.0039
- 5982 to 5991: 0.0032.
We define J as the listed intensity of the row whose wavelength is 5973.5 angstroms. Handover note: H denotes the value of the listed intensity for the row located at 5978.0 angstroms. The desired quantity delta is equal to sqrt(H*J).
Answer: 1.57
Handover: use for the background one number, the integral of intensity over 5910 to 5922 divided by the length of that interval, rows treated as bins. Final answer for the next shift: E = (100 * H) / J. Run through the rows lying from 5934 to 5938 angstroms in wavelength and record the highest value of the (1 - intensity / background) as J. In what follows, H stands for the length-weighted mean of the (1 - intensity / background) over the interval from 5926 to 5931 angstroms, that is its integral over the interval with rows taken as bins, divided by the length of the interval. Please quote 44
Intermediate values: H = 0.033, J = 0.075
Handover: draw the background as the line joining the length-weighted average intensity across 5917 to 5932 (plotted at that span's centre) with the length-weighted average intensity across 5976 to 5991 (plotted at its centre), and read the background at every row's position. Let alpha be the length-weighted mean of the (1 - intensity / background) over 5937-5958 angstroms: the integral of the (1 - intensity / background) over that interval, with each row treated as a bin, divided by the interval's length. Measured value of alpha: -0.018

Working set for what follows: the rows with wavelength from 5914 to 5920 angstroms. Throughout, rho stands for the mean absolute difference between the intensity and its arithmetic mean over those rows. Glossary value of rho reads 0.027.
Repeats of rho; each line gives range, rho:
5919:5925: 0.021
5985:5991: 0.027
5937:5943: 0.039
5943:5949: 0.042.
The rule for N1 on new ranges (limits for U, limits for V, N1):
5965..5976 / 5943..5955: 3.32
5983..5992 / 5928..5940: 3.26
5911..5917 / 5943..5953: 3.27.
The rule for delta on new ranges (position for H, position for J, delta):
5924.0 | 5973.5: 1.60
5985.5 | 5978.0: 1.51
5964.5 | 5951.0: 1.71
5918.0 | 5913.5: 1.56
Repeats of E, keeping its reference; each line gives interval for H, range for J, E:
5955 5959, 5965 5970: 72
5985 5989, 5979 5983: 262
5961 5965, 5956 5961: -149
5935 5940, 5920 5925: 89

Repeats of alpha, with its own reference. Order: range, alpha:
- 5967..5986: -0.009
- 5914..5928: 0.001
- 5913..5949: -0.002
